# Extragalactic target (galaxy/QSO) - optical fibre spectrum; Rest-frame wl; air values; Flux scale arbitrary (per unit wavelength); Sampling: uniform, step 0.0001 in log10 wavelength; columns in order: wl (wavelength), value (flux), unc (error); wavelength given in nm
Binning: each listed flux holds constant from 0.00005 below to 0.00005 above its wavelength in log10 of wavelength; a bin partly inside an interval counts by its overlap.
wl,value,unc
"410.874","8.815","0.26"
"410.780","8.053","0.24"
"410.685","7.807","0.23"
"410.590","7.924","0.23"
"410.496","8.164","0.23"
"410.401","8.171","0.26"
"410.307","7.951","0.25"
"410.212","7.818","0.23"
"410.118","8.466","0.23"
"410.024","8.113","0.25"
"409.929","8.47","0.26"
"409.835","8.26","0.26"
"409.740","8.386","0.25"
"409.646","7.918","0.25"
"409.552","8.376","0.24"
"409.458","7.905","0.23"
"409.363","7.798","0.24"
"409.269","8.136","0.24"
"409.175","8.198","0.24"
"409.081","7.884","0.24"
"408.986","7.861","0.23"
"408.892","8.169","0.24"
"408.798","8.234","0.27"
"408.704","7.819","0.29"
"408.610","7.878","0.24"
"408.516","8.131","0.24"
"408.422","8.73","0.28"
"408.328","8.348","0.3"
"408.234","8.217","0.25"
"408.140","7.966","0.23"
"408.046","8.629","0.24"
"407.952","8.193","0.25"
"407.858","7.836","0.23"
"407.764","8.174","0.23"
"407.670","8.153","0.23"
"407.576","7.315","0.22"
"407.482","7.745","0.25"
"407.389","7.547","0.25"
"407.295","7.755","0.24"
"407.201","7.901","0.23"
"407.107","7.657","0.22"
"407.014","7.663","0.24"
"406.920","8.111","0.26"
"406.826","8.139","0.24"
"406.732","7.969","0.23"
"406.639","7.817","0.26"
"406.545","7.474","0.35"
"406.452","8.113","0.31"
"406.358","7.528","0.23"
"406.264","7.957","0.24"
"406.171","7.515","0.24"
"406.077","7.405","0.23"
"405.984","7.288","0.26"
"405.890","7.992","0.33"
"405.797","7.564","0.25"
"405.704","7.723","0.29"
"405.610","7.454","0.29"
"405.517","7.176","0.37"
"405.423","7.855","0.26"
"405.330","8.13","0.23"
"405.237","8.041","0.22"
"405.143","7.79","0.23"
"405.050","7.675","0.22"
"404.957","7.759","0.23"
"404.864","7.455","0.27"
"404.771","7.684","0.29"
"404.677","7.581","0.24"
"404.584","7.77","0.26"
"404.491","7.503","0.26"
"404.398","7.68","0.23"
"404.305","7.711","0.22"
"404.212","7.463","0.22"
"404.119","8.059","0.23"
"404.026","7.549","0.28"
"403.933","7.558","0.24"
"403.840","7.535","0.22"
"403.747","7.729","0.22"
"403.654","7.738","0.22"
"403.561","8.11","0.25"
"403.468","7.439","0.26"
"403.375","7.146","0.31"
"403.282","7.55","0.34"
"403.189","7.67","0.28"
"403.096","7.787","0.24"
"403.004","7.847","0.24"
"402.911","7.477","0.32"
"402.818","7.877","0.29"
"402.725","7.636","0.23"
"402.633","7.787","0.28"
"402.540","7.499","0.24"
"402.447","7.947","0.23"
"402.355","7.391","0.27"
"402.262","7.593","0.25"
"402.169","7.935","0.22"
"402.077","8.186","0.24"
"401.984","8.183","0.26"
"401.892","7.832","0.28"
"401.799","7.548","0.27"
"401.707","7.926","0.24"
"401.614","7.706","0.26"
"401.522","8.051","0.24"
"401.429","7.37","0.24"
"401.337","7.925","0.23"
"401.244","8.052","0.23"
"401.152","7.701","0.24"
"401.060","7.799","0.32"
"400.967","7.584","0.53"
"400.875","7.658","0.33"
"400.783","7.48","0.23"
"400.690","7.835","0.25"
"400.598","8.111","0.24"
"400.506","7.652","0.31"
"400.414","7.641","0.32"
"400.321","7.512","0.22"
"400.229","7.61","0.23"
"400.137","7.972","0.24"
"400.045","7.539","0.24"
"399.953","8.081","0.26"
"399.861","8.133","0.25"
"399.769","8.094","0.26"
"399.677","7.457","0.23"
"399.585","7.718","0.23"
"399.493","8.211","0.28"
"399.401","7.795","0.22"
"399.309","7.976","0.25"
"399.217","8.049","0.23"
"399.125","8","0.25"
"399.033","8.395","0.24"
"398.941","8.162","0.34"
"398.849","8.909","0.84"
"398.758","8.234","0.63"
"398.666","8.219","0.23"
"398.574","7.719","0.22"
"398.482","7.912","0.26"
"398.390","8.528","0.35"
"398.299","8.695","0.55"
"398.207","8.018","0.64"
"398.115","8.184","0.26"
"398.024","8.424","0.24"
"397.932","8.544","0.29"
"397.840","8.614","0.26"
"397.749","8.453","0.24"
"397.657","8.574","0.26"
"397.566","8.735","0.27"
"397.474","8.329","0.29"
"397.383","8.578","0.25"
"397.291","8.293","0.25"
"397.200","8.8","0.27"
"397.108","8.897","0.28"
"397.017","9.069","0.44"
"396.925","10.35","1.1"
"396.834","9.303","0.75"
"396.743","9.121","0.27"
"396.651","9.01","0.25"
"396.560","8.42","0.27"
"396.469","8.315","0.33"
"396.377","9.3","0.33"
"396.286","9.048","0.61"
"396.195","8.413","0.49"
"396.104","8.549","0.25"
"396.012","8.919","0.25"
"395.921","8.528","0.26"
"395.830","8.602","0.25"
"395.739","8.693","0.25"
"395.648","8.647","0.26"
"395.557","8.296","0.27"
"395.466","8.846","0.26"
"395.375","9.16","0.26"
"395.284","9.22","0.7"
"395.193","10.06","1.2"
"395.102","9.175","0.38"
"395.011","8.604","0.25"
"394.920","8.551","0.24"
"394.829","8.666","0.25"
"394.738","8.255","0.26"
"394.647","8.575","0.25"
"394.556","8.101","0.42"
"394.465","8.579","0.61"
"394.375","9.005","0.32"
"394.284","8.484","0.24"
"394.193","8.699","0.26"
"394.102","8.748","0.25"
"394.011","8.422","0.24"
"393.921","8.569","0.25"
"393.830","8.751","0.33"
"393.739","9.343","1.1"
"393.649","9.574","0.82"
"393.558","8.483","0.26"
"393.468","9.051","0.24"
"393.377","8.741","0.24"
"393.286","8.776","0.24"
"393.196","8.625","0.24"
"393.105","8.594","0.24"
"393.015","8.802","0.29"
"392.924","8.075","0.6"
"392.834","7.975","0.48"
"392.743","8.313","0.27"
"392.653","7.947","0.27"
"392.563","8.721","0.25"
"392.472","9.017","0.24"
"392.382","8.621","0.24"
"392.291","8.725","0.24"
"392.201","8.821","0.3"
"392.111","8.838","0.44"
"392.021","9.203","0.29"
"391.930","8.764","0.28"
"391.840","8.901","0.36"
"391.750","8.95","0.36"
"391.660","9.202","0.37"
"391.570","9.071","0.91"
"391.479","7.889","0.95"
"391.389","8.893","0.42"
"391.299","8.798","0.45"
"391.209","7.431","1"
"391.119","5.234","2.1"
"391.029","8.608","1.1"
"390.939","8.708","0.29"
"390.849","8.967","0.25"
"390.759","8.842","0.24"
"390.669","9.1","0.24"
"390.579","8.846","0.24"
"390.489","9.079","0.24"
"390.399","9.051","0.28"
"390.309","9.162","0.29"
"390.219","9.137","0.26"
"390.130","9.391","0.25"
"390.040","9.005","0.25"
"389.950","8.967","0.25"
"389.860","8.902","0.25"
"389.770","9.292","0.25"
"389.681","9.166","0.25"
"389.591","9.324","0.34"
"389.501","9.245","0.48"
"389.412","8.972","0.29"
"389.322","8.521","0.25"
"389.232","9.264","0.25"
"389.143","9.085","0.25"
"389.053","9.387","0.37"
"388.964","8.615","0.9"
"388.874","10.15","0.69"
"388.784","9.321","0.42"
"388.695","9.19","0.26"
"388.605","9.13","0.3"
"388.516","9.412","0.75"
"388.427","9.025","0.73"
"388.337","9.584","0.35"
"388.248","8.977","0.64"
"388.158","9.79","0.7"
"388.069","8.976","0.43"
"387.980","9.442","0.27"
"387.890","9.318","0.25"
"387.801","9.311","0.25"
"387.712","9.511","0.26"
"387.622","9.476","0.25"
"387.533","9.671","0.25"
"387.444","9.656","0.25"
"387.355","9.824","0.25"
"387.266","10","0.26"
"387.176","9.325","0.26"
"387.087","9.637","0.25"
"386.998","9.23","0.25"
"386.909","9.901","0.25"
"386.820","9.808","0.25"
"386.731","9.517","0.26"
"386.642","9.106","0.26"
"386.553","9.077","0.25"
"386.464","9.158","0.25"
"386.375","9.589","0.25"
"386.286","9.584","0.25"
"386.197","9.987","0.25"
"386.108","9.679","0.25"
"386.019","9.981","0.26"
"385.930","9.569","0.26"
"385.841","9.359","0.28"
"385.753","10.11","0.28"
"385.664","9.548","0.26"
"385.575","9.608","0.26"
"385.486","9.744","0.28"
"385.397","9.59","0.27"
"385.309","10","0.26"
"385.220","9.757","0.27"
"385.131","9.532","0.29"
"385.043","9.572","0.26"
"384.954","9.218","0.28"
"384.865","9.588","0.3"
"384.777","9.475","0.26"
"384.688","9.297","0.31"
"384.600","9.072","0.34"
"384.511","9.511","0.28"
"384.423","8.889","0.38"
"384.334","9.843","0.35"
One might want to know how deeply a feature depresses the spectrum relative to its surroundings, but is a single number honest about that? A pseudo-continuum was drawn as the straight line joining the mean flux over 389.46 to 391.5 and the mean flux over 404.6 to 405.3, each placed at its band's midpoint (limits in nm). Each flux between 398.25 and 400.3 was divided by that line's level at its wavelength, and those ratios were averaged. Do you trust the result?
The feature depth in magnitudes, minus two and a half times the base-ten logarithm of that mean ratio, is 0.01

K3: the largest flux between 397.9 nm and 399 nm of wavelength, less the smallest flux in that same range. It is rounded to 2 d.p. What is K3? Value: 1.19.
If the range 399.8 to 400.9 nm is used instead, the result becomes 0.65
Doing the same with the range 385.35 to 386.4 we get 0.75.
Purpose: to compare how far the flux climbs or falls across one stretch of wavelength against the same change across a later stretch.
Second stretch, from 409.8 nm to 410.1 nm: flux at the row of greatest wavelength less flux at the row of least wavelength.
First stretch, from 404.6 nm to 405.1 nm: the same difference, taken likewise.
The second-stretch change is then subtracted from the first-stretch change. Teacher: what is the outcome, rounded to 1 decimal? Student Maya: 0.2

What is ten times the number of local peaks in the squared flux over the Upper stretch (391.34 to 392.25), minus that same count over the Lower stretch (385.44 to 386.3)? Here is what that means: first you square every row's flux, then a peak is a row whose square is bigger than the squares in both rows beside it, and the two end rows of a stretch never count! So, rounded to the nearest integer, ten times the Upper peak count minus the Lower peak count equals 17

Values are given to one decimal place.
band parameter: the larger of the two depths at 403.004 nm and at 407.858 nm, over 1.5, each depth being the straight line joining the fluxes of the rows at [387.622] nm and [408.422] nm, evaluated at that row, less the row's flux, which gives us 0.7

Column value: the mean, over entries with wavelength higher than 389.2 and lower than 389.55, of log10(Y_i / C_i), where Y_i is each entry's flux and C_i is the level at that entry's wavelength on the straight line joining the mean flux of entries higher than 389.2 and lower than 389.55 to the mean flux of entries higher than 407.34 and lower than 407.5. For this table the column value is 0.000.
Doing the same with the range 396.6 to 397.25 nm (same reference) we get 0.038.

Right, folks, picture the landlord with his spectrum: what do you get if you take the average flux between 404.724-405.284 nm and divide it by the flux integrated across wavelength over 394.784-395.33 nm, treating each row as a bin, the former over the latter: 1.57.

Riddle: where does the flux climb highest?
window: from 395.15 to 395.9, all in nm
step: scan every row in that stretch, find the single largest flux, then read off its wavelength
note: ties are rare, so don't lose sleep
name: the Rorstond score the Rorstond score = 395.193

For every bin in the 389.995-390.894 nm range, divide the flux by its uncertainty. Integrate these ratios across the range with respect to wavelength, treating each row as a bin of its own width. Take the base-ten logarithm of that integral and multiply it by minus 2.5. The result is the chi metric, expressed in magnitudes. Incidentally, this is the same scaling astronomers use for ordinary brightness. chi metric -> -3.769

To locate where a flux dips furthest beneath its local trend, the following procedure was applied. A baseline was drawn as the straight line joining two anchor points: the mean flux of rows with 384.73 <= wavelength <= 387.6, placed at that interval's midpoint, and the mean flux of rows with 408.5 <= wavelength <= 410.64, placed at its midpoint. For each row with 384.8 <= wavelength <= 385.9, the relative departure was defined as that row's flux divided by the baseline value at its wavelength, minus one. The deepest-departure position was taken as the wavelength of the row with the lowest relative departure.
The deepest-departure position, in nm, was 384.954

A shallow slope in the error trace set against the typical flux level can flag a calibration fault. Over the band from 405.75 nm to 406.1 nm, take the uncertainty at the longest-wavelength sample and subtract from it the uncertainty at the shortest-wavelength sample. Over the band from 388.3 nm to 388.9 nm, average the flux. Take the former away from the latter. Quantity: 9.4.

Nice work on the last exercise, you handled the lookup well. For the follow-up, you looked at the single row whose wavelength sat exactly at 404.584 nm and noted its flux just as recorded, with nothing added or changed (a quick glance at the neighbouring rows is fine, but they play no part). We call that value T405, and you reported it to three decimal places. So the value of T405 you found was 7.770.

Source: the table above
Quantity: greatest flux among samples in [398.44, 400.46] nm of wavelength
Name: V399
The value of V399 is 8.909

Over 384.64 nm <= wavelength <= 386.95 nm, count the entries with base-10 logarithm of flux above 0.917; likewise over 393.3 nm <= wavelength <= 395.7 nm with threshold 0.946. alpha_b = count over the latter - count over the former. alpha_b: -17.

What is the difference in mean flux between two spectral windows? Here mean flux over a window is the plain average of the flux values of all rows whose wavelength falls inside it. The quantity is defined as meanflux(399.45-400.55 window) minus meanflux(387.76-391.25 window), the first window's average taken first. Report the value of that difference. -1.20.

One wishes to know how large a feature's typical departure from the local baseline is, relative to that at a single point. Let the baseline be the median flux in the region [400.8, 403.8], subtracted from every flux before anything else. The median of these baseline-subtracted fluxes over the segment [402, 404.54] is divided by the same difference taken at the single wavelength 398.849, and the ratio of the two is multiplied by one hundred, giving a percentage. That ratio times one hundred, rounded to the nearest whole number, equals -5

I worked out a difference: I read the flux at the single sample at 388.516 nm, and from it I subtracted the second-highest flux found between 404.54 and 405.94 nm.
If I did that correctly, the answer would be 1.4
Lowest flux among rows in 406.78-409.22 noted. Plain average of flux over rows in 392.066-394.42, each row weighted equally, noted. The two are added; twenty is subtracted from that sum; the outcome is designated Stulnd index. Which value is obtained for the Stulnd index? -4.0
